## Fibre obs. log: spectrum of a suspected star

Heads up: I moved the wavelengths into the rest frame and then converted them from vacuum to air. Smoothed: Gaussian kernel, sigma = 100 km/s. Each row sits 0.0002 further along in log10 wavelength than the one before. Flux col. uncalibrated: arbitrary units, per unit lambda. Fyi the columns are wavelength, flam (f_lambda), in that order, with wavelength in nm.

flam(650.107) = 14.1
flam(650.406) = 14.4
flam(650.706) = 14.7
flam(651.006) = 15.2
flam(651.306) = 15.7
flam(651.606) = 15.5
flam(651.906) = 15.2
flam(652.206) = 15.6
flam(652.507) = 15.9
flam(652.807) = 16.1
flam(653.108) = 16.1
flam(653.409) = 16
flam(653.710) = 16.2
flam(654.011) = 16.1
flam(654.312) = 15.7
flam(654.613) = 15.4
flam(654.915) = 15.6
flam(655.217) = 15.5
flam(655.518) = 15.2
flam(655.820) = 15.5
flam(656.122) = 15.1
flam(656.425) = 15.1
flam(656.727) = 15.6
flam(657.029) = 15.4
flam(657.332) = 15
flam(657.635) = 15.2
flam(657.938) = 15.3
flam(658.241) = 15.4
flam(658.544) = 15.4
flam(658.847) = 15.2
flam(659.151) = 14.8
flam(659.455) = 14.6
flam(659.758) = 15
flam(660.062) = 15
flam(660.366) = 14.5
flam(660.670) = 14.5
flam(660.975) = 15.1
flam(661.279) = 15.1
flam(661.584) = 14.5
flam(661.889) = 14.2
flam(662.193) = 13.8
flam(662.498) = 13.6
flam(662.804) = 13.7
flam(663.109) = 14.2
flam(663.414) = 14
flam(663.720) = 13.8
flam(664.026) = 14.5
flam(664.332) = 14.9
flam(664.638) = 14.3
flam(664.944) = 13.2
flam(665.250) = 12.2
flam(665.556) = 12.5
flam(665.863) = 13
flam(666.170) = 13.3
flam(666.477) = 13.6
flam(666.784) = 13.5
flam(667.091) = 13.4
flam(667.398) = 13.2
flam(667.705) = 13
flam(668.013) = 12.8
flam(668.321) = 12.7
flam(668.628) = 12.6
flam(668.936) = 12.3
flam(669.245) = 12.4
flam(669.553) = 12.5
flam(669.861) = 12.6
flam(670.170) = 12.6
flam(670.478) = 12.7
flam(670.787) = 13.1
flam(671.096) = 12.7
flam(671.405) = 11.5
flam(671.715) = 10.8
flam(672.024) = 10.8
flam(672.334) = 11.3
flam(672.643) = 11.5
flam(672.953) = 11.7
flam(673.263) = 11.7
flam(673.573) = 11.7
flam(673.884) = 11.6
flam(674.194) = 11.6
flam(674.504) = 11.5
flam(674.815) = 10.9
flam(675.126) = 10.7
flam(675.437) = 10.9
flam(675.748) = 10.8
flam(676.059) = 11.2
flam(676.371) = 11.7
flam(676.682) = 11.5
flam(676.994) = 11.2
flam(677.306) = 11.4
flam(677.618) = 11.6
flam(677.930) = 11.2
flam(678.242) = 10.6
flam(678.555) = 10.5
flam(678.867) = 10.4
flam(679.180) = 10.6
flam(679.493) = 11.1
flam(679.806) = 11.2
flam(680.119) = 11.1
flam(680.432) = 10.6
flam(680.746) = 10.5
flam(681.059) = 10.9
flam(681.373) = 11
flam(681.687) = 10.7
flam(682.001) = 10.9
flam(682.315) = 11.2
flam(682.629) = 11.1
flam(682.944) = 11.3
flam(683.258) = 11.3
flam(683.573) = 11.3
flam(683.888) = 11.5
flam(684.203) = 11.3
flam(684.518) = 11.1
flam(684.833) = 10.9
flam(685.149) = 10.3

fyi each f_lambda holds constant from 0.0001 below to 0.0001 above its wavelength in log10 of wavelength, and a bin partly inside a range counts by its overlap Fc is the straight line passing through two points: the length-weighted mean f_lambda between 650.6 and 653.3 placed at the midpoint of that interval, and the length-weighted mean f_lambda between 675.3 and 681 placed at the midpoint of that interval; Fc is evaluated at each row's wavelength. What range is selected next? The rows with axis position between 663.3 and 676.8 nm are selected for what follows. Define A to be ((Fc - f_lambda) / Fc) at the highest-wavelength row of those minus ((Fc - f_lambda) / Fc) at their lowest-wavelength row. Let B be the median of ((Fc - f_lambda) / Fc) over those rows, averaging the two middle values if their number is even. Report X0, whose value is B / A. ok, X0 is 0.7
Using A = 0.010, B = 0.007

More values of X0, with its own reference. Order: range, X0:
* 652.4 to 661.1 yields 0.8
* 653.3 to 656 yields -8.8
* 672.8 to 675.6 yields 0.4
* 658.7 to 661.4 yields 2.2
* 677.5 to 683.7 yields 0.5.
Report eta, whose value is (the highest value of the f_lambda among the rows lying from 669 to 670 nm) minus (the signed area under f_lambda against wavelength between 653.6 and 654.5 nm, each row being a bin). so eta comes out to -1.78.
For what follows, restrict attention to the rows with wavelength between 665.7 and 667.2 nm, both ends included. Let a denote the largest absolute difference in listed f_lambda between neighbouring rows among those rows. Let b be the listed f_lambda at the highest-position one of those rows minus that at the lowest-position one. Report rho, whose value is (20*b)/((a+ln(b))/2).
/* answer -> -26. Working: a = 0.30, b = 0.4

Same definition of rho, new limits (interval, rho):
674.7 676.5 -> 116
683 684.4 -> 0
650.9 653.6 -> 116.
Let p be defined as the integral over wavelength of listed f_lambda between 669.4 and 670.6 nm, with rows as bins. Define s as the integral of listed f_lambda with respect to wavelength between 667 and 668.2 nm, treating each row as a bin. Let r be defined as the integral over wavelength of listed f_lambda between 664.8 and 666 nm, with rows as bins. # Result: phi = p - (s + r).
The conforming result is -15.8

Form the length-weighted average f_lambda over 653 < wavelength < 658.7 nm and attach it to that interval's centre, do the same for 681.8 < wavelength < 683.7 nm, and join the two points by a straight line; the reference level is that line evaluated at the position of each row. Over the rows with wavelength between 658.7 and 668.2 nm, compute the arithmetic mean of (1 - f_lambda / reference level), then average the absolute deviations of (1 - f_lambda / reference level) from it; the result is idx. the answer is 0.028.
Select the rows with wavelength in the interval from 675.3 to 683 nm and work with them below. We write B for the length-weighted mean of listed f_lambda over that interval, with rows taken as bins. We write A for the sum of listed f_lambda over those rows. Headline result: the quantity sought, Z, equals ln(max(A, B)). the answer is 5.62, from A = 275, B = 11.0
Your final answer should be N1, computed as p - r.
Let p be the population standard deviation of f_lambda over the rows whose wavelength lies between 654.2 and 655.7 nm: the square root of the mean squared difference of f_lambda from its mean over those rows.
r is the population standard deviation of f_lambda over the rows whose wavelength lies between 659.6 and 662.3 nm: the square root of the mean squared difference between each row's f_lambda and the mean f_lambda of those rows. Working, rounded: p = 0.17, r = 0.4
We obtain -0.25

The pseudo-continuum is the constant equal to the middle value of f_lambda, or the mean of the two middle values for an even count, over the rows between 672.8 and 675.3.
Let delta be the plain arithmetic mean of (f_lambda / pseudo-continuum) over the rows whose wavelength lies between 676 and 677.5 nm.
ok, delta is 0.98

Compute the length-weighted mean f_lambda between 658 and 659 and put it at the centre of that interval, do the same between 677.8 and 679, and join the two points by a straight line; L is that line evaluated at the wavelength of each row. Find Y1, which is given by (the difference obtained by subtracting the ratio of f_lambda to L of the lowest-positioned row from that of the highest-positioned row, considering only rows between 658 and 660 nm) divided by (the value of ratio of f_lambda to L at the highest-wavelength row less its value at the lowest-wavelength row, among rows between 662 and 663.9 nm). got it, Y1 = -0.1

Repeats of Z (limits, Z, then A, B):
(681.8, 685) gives 4.72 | 112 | 11.2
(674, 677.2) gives 4.72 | 112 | 11.2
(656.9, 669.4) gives 6.35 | 575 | 14.0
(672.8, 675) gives 4.39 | 81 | 11.5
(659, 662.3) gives 5.08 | 161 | 14.7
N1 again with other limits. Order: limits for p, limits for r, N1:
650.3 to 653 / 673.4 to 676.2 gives 0.15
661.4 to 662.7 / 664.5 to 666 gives -0.37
